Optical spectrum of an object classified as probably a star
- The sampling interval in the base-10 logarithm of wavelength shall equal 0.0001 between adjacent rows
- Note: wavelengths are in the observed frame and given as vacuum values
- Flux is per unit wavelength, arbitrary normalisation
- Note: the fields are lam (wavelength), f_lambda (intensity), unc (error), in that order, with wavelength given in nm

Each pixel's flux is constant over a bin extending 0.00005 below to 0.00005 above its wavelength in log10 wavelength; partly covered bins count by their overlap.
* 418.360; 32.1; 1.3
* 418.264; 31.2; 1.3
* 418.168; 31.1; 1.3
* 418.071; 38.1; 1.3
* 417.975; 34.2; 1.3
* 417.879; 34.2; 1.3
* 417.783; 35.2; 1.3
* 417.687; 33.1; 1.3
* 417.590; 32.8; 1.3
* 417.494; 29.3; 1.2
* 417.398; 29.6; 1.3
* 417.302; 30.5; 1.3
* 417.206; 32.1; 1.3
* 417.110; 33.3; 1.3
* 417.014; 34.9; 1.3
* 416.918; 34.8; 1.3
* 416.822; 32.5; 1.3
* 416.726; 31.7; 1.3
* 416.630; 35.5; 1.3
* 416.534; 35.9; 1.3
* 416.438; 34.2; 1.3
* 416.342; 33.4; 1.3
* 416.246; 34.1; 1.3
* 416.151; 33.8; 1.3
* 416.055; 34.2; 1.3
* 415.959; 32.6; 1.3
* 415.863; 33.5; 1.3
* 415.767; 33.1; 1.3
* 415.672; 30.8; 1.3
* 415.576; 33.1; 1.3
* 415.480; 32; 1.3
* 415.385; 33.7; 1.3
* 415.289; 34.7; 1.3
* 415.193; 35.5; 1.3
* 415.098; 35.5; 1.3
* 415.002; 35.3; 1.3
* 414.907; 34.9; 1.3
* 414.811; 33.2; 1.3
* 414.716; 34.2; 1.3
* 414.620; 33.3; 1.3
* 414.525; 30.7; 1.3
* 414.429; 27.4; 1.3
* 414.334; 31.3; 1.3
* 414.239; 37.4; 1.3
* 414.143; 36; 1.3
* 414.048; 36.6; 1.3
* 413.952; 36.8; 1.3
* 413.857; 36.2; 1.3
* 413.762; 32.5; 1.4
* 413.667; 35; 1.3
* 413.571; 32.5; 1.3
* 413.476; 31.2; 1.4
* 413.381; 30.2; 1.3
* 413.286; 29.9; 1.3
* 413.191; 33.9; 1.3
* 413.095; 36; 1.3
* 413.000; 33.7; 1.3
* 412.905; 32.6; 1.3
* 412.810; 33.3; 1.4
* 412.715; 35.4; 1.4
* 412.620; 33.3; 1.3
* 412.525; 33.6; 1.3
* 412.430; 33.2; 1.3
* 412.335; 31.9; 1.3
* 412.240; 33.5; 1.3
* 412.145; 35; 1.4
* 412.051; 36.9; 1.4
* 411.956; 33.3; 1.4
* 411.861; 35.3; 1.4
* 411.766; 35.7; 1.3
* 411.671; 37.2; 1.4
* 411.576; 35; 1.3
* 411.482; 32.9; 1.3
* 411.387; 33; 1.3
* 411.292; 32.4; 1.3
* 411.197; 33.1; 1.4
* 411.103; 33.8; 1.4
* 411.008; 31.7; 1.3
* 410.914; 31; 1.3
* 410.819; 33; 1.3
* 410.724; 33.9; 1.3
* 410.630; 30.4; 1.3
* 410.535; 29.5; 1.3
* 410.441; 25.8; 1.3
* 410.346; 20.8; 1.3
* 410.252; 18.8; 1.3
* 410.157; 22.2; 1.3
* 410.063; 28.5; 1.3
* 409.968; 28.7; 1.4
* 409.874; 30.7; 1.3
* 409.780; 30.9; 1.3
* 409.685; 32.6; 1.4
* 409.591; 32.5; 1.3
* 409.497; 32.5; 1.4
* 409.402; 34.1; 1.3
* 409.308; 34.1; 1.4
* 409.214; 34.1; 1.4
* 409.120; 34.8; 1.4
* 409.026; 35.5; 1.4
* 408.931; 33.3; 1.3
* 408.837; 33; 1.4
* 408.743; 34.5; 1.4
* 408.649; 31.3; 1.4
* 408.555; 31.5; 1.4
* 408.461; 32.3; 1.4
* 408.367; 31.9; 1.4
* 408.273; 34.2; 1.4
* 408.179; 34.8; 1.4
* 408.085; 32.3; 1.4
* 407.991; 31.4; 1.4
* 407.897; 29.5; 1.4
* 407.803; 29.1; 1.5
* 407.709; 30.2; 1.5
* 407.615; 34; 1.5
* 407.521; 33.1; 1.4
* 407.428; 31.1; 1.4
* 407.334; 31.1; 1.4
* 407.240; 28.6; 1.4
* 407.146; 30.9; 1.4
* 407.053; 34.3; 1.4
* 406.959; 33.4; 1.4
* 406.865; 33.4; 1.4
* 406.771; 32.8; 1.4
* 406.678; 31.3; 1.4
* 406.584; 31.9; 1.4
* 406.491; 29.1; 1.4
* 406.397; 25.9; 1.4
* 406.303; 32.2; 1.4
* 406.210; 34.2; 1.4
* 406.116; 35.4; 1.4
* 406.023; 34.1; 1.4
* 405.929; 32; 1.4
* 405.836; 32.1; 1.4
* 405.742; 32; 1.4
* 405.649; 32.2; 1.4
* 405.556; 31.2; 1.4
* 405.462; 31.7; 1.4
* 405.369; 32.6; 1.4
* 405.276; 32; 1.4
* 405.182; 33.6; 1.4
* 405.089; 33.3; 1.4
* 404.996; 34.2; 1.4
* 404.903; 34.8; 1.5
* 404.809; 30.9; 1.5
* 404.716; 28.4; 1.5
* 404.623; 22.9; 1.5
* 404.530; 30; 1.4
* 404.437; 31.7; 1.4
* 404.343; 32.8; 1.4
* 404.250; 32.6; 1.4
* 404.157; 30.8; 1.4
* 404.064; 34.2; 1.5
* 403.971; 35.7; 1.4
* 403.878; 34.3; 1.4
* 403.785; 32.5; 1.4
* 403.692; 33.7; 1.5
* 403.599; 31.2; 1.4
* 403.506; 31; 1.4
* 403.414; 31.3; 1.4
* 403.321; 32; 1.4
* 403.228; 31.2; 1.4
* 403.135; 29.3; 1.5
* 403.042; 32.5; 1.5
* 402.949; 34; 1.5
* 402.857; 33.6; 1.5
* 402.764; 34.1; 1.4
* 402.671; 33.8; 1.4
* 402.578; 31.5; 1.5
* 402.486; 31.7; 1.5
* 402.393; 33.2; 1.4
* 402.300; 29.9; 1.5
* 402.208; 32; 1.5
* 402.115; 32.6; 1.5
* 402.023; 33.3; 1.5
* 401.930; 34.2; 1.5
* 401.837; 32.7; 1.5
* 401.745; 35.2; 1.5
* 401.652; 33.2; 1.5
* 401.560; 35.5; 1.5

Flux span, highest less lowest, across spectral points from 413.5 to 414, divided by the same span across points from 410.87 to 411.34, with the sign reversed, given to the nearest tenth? -1.5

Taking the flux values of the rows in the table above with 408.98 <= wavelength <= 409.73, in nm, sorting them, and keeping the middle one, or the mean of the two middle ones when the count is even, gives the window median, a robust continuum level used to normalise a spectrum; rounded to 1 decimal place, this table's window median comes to 34.1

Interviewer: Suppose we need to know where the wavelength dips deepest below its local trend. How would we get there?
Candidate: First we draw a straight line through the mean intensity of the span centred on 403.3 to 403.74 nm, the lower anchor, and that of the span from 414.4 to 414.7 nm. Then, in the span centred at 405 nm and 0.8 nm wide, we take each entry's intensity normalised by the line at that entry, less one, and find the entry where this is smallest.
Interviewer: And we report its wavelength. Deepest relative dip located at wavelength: 404.623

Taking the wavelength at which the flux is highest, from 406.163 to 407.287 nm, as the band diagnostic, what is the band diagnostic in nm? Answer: 407.053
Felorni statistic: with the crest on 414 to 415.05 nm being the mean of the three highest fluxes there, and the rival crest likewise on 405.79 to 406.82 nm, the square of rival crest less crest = 4.4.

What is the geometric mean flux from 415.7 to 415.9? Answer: 33.3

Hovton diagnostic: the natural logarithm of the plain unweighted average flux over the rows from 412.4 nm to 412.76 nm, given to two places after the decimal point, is 3.52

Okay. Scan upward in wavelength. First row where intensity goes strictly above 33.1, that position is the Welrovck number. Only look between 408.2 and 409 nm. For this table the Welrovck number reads 408.273 nm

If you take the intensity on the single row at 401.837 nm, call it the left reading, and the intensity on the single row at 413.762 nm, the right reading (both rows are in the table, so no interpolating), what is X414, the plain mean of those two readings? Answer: 32.6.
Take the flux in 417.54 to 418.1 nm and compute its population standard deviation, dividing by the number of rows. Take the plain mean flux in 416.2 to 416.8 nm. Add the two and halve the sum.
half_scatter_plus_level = 17.9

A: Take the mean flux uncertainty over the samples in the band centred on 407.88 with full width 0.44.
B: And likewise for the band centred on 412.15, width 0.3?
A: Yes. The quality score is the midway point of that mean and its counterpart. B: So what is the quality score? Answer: 1.40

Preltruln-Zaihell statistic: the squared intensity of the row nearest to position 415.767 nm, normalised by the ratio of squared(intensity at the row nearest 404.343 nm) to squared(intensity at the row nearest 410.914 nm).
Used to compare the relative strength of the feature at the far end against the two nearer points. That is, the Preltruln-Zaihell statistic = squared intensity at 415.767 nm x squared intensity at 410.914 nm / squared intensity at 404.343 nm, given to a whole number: 979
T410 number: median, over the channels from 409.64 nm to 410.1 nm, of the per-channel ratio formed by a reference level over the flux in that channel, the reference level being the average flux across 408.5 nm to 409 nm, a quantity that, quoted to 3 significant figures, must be 1.07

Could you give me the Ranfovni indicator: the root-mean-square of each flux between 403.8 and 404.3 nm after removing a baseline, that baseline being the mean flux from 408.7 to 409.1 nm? 1.77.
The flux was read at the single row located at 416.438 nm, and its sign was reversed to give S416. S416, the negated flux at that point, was -34.2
